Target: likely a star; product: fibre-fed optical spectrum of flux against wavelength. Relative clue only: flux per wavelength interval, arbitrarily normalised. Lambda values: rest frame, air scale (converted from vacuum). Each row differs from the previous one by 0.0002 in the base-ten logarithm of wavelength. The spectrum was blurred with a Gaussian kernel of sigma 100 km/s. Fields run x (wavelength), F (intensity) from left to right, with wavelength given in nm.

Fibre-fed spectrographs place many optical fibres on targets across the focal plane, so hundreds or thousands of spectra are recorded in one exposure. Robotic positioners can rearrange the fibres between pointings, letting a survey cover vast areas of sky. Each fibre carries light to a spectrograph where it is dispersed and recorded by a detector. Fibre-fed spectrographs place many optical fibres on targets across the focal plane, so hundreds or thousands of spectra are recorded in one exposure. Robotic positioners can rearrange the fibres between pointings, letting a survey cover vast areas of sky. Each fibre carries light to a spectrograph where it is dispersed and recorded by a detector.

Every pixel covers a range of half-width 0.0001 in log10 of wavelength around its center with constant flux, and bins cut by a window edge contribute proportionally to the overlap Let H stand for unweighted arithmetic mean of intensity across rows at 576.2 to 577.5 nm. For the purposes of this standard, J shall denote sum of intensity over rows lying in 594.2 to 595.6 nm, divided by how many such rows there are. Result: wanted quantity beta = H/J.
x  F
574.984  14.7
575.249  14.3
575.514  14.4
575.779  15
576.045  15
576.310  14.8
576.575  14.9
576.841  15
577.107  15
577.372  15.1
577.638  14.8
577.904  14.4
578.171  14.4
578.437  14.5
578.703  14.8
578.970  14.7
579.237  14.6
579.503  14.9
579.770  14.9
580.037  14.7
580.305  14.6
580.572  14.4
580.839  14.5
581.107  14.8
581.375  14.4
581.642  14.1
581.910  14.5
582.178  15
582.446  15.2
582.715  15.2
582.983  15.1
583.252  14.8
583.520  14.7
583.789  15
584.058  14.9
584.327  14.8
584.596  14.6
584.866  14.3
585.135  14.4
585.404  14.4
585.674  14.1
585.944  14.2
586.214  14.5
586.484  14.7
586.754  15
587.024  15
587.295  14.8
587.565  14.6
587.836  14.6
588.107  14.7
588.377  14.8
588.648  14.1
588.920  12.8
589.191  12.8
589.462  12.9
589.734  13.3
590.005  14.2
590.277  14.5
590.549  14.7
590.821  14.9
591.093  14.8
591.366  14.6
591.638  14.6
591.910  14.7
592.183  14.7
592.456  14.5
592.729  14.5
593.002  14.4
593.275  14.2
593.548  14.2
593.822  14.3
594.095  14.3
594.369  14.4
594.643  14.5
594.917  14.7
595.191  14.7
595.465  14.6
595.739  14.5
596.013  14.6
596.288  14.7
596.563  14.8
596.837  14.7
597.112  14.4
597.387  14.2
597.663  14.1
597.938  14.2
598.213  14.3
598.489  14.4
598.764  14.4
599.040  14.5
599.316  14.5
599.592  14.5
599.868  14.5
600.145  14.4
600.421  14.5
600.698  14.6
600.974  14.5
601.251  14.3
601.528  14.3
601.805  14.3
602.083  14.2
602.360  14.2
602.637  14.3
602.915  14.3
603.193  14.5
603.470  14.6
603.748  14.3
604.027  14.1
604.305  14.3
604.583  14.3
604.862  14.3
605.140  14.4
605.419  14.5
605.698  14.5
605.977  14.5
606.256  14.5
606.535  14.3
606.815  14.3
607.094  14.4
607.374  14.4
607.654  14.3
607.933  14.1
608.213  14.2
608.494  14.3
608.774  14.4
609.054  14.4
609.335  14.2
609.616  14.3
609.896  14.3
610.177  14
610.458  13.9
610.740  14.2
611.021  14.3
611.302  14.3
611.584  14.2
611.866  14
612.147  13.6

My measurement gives 1.03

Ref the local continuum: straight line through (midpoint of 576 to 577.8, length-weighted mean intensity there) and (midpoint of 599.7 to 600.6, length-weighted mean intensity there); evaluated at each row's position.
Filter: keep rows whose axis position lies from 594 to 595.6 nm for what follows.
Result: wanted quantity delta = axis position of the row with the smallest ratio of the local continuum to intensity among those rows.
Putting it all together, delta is 595.191 nm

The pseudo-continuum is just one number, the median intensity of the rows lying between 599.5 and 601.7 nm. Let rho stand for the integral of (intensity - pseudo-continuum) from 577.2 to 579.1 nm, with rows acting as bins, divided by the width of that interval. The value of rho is 0.18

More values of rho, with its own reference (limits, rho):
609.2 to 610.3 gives -0.30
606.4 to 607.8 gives -0.16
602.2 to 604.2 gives -0.17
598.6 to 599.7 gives -0.03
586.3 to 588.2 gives 0.27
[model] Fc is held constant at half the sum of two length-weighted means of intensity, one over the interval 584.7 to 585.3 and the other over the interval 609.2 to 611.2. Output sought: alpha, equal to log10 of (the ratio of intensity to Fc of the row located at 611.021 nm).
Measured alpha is 0.001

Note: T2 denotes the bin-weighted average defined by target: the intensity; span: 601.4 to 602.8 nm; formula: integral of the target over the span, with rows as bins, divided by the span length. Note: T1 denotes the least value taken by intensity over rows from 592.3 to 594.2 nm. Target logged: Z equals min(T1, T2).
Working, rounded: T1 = 14.2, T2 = 14.3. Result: 14.2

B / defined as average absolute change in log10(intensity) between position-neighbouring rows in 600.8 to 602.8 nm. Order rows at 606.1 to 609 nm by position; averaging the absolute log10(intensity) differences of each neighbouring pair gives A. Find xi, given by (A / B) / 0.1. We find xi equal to 15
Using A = 0.003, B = 0.0020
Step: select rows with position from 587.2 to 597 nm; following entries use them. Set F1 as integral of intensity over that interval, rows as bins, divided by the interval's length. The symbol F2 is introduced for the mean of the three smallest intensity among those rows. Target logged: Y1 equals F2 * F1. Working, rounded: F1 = 14.4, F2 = 12.8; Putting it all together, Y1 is 185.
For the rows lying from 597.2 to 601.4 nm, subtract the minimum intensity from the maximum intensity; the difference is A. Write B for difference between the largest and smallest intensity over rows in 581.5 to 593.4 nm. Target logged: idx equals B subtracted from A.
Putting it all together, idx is -1.9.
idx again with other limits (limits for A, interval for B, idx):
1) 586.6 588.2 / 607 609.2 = 0.1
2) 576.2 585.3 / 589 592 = -1.0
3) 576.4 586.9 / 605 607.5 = 0.9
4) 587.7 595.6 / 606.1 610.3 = 1.6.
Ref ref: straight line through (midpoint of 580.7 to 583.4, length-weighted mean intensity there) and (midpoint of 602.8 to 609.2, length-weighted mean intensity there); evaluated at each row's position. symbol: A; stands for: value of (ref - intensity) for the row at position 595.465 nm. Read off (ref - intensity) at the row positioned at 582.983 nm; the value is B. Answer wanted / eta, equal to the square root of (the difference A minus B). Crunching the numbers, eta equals 0.54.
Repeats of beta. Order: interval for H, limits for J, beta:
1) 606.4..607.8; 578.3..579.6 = 0.98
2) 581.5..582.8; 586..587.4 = 1.00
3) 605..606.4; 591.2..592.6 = 0.99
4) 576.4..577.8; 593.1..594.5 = 1.05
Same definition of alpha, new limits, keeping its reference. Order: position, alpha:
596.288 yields 0.013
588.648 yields -0.005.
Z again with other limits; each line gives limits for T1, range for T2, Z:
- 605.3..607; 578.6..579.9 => 14.3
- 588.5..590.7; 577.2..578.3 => 12.8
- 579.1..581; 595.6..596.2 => 14.4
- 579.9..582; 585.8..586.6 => 14.1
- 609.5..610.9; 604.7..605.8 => 13.9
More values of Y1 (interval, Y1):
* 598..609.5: 203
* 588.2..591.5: 180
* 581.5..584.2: 214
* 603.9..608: 203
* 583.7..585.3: 212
